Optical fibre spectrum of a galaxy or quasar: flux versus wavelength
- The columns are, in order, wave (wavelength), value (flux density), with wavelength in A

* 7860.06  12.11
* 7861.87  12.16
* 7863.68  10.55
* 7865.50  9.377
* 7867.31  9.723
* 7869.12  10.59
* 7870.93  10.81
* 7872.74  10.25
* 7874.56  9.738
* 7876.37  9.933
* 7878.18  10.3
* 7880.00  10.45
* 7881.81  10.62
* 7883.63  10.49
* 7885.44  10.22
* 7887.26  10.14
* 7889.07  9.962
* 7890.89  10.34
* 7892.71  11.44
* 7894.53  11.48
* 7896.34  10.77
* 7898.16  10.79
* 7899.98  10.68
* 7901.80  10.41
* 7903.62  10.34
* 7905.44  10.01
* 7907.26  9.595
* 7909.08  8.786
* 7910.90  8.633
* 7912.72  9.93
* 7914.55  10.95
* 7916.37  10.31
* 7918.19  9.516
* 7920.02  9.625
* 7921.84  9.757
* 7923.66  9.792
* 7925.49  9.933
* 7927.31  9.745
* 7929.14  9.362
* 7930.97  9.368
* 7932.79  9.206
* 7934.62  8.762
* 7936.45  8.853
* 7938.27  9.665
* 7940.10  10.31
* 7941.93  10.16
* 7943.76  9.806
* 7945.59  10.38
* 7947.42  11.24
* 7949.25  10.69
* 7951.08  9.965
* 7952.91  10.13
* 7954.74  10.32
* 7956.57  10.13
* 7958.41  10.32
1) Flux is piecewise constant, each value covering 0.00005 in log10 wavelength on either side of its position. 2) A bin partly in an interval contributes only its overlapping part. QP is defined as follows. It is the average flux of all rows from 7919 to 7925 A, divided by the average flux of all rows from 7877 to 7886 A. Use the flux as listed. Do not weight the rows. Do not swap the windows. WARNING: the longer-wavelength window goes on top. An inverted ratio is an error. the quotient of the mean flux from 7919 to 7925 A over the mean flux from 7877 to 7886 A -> 0.93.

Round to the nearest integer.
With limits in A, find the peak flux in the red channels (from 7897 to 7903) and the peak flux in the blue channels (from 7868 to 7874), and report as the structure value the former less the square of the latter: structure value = -106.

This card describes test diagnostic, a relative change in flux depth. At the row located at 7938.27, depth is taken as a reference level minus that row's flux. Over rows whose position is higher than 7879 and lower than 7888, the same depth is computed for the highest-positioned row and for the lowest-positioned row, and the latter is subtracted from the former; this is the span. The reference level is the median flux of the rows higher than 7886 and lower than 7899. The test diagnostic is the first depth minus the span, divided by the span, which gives 3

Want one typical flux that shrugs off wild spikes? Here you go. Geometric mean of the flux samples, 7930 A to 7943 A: 9.5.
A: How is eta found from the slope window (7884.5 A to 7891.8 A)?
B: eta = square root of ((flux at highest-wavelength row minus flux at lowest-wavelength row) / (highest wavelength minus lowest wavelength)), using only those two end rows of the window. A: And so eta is 0.15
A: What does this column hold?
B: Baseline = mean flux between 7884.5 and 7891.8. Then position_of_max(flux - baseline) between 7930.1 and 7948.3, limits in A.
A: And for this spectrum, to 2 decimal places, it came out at 7947.42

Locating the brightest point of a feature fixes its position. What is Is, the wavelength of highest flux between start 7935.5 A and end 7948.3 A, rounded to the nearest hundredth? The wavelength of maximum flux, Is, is 7947.42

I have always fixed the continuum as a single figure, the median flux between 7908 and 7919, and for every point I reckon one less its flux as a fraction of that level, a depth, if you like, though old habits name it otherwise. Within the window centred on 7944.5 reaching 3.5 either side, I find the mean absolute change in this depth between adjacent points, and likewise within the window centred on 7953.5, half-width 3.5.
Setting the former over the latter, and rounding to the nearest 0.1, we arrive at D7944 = 3.3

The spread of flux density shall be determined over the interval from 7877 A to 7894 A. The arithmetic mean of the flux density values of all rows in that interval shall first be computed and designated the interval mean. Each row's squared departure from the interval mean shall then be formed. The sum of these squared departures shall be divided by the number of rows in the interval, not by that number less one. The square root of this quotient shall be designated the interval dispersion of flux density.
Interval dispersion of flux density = 0.40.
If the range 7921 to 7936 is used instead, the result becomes 0.36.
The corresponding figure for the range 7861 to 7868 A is 1.07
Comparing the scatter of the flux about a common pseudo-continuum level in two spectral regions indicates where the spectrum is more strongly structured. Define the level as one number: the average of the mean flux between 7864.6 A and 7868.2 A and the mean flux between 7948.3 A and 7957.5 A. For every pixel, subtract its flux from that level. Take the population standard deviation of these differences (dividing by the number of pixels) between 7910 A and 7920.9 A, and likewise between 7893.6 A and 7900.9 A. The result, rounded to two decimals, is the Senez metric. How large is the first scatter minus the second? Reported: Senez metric 0.39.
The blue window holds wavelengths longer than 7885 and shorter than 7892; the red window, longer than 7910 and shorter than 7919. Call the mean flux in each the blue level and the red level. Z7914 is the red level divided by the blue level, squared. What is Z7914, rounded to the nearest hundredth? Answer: 0.94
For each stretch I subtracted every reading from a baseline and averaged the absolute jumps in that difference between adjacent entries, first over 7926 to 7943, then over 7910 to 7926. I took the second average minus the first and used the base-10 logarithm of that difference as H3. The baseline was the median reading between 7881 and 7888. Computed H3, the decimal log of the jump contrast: -0.73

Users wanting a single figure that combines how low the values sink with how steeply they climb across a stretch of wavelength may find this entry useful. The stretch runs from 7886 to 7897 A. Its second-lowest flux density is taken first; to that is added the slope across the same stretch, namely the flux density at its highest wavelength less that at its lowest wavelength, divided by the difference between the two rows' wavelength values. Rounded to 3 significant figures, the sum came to 10.2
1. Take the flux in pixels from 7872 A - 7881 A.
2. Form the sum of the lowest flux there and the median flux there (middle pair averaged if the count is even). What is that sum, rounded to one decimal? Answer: 20.0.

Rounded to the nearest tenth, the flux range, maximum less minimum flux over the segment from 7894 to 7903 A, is 1.1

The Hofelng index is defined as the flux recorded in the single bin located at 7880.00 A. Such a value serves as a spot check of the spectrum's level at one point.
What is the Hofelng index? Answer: 10.45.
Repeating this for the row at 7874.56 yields 9.738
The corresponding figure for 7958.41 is 10.32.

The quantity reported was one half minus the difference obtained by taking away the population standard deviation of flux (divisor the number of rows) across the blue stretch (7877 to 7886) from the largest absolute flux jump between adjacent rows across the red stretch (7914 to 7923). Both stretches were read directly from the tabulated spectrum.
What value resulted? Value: -0.15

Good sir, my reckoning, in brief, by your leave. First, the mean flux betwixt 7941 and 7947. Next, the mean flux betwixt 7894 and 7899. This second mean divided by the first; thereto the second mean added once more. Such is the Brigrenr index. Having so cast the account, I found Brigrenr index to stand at 12.1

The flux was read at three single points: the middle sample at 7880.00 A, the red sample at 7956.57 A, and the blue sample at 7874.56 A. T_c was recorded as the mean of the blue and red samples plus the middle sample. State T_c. 20.4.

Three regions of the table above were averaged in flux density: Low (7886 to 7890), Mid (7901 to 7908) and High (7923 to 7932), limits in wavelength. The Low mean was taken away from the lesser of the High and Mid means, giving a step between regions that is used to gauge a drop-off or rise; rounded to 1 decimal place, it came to -0.4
